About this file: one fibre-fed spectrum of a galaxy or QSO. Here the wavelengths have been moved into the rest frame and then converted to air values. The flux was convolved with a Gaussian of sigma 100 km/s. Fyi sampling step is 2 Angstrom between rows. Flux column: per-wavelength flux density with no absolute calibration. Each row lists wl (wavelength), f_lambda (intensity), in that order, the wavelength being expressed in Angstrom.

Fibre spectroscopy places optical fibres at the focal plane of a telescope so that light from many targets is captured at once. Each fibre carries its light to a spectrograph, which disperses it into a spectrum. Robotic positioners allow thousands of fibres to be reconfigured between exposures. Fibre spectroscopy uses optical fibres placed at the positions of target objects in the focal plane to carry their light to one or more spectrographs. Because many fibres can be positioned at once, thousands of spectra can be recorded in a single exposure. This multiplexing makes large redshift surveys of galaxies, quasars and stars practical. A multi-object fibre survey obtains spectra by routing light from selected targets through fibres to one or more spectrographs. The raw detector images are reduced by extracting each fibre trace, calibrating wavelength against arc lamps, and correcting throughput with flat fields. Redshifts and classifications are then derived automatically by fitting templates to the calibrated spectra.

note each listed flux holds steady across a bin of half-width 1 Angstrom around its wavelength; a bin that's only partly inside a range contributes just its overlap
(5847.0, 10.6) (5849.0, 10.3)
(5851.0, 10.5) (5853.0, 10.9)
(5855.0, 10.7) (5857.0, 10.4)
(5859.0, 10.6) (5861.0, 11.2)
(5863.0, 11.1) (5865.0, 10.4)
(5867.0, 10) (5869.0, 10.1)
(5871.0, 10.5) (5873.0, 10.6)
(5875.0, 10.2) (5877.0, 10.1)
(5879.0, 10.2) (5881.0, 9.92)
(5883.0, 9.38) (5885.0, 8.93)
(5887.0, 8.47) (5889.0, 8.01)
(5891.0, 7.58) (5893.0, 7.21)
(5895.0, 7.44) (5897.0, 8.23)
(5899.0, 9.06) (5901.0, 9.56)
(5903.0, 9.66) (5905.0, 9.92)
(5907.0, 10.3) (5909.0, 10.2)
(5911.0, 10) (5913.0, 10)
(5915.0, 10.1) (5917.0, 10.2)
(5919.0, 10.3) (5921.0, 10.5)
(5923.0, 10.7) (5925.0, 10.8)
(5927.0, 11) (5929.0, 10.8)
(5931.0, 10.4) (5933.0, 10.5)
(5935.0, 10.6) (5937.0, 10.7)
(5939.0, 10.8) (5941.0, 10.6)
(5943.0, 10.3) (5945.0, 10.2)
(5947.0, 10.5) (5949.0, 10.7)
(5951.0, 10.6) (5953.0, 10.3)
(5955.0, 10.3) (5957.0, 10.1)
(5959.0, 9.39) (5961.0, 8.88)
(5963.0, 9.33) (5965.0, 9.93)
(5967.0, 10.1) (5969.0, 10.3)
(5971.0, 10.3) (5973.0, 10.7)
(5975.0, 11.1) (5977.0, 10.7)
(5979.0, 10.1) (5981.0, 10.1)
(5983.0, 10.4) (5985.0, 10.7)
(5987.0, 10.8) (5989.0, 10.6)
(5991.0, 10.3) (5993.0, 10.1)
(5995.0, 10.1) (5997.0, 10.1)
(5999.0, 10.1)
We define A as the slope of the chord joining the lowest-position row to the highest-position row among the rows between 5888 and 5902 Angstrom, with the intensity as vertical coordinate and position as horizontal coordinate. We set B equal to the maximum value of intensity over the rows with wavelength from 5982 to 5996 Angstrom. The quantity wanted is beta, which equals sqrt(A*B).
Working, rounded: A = 0.13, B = 10.8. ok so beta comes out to 1.2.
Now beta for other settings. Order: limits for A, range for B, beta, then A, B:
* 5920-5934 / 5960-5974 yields 0.0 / 0.00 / 10.7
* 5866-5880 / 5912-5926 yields 0.4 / 0.02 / 10.8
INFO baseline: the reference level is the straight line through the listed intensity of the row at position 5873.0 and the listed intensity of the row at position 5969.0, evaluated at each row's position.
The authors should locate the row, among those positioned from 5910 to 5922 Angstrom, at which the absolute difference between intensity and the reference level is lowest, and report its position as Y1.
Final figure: 5921.0 Angstrom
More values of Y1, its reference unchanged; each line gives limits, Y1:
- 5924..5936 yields 5931.0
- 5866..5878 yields 5873.0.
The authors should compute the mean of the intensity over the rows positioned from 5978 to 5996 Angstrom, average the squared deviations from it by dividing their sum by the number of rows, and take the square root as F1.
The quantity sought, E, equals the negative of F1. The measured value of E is -0.27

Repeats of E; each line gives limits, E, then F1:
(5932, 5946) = -0.20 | 0.20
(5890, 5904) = -0.96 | 0.96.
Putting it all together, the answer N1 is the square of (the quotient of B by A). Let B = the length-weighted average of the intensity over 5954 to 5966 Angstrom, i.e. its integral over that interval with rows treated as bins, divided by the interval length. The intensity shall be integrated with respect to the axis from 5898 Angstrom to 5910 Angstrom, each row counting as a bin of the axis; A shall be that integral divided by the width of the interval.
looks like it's 1.0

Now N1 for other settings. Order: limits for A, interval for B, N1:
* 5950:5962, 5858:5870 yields 1.1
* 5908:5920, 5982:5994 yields 1.1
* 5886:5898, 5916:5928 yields 1.8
